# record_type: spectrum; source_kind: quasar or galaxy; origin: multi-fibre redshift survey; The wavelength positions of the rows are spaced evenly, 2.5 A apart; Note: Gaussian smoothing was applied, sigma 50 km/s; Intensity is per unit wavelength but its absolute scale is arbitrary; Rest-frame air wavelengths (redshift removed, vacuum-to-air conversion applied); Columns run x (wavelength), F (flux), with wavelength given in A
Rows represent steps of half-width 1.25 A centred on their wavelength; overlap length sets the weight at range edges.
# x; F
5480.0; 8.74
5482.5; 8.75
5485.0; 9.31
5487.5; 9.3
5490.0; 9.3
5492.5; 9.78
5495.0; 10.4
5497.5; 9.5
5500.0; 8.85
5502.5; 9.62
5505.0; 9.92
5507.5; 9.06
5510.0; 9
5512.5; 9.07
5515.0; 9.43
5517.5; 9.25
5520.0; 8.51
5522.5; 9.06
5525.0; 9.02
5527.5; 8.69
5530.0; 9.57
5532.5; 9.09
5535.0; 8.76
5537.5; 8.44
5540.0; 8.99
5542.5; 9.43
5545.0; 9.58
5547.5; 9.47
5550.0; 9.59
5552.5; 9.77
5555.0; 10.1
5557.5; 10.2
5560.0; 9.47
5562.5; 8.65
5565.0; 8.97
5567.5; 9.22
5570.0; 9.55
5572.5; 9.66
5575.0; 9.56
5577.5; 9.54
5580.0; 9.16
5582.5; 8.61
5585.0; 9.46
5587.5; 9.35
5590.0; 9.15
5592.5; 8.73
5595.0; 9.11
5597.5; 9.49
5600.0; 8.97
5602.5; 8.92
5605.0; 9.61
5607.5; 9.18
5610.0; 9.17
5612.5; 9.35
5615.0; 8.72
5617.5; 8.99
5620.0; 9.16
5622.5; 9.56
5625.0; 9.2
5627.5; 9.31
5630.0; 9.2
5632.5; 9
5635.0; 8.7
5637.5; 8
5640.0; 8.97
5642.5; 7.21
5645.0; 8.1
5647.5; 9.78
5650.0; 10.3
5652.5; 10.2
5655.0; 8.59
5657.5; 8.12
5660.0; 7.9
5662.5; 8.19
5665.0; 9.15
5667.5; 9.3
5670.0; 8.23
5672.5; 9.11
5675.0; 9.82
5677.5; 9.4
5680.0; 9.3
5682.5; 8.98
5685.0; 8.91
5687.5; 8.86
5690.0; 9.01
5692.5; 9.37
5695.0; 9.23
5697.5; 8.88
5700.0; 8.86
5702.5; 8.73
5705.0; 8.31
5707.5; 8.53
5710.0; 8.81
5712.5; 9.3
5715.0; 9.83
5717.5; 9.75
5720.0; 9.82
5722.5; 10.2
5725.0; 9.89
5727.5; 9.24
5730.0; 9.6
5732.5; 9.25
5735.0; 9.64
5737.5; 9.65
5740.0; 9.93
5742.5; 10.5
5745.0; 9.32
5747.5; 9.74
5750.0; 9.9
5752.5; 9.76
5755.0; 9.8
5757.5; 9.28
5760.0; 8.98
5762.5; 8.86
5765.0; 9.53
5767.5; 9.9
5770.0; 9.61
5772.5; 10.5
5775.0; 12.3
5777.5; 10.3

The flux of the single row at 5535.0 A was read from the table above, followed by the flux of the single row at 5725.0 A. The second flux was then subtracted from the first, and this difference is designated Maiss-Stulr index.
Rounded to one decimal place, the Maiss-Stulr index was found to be -1.1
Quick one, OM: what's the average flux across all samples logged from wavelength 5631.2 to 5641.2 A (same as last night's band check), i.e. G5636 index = 8.67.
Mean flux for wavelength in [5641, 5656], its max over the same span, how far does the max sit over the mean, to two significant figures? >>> 1.3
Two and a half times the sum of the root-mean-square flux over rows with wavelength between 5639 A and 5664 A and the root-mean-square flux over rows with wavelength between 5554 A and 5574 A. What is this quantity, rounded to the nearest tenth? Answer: 45.7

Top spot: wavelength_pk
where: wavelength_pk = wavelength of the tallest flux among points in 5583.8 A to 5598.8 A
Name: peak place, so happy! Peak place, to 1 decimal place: 5597.5 A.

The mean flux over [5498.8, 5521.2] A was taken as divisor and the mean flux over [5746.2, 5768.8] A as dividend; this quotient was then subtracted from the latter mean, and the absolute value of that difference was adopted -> 8.49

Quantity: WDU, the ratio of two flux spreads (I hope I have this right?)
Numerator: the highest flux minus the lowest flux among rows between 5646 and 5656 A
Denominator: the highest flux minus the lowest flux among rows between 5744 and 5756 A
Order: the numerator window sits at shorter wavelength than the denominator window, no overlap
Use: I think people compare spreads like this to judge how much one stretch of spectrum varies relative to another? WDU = 2.9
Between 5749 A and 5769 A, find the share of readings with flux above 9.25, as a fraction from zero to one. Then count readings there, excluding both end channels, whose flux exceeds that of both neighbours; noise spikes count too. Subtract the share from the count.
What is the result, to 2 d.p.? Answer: 0.25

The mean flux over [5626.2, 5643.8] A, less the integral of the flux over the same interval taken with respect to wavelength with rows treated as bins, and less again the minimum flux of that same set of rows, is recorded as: -150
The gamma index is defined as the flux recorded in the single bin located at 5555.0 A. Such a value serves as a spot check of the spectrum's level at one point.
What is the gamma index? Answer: 10.1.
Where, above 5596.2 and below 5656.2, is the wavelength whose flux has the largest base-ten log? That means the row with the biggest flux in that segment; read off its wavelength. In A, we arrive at 5650.0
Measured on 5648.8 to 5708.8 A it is 5650.0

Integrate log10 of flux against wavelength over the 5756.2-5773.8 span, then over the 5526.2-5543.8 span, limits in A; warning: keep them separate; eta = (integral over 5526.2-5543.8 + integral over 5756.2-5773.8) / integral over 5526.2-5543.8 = 2.026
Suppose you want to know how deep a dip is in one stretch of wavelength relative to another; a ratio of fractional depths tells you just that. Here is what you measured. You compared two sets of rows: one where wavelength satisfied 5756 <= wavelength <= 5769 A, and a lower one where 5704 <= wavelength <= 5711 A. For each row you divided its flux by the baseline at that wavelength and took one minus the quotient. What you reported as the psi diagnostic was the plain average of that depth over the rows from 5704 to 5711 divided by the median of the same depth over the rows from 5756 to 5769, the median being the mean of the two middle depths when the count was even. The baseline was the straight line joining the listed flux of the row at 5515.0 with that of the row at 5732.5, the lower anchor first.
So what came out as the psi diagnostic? -14.2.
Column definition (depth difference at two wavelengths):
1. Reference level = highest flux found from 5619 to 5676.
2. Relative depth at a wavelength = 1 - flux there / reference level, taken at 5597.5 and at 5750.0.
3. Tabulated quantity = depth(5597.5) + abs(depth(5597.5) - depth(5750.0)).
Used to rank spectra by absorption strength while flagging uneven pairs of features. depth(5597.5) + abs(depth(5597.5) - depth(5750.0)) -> 0.12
